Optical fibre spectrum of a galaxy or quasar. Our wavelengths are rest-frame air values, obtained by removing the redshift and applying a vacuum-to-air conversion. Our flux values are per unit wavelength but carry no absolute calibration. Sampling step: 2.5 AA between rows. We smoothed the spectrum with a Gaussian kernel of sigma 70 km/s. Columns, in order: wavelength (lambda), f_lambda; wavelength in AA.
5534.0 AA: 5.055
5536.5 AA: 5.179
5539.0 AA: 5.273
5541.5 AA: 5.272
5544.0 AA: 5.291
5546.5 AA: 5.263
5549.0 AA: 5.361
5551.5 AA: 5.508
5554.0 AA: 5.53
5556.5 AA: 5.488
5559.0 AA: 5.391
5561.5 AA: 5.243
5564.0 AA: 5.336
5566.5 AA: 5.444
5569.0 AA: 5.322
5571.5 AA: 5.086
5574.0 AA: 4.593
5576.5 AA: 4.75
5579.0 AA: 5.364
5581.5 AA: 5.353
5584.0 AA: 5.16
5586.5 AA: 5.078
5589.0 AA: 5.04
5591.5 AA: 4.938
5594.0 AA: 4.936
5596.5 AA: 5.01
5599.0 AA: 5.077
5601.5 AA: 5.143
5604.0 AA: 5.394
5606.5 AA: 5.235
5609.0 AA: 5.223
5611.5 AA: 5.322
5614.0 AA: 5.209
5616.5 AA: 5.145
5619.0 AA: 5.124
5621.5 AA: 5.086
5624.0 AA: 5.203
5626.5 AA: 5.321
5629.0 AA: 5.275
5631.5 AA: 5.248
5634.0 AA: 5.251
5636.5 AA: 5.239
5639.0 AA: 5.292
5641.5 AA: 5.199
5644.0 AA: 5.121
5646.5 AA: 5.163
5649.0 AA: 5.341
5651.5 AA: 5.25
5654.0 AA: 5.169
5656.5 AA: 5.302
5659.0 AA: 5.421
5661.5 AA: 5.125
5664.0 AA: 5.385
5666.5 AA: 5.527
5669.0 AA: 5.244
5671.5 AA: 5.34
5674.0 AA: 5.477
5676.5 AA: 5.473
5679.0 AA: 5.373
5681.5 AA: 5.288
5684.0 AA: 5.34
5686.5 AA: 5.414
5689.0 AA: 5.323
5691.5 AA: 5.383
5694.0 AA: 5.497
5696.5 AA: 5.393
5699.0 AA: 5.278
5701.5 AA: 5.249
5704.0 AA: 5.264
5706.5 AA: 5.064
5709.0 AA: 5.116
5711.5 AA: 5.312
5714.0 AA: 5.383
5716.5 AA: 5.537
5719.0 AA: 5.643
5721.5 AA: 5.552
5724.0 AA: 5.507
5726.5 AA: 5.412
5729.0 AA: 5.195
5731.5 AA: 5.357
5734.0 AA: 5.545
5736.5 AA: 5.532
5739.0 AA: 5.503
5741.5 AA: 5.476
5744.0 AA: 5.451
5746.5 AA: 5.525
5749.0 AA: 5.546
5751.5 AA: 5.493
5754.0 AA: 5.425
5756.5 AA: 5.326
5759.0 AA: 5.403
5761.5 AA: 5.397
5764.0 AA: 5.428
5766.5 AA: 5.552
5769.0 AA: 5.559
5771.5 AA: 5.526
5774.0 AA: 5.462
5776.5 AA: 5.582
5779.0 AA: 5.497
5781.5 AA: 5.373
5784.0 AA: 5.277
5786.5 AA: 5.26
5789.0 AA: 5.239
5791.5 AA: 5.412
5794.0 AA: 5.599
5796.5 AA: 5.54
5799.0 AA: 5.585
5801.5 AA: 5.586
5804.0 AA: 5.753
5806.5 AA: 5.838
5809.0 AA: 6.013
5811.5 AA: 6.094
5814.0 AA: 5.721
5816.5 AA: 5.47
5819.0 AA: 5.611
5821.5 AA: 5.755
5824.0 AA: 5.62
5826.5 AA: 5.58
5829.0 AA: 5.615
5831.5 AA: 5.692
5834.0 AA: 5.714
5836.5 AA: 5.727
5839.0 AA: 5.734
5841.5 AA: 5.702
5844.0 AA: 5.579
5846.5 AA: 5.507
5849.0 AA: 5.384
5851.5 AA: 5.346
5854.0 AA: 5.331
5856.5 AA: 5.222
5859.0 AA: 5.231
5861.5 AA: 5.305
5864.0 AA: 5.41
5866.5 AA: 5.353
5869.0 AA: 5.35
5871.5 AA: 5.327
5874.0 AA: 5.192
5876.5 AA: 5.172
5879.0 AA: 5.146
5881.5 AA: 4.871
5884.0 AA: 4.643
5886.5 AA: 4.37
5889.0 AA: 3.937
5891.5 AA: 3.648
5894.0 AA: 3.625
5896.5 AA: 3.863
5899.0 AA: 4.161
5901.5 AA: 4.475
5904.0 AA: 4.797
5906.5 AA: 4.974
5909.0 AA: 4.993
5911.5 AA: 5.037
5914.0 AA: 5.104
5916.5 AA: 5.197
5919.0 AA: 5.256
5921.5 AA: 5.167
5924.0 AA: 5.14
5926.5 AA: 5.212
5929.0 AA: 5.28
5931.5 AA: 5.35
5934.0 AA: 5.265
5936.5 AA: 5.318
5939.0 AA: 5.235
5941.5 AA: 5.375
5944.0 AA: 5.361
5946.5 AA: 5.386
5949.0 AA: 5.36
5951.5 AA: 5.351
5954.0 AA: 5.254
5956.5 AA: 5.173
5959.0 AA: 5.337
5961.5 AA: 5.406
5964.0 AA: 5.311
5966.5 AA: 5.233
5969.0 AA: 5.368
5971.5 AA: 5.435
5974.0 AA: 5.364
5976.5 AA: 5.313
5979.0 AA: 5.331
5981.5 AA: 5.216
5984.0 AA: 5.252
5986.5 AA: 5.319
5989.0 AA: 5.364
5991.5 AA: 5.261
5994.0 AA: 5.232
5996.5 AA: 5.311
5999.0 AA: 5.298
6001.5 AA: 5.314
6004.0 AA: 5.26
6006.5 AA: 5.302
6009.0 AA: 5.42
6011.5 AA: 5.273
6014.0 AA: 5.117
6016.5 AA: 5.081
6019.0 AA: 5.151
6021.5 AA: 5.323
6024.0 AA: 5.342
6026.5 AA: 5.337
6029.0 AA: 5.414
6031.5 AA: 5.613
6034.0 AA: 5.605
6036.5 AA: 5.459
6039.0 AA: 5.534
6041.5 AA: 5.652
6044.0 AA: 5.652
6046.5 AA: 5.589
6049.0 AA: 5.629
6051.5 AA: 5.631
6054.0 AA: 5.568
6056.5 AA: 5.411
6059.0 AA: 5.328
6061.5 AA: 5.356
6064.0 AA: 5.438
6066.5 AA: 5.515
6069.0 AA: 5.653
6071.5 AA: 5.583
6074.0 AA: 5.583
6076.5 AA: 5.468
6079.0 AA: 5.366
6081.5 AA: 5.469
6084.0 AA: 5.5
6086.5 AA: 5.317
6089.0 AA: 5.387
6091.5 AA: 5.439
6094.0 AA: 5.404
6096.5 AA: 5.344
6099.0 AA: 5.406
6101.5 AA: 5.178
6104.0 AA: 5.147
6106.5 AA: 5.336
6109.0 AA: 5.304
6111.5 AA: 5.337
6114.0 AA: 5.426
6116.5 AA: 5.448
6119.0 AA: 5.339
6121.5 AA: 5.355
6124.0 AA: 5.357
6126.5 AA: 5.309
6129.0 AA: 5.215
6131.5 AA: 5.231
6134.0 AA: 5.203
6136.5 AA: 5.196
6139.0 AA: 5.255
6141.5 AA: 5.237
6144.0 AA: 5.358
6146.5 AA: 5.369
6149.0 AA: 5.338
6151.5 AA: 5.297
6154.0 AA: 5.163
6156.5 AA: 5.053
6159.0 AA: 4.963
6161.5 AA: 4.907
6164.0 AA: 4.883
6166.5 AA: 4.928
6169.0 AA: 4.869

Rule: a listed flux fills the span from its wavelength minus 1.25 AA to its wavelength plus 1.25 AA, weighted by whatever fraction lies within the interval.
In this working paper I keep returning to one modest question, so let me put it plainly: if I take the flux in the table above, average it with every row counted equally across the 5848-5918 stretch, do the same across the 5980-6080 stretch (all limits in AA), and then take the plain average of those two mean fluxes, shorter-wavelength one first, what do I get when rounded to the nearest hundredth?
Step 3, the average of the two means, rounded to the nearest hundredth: 5.14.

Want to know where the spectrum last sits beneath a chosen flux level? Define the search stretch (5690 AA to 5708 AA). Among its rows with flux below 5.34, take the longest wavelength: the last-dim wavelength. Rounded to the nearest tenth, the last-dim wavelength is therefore 5706.5 AA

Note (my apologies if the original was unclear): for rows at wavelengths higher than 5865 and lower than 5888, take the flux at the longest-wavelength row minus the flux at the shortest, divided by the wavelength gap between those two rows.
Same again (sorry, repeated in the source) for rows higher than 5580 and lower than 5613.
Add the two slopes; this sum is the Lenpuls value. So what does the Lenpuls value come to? -0.050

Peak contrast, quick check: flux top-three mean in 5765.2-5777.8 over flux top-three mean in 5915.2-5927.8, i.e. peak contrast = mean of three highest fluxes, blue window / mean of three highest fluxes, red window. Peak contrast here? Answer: 1.07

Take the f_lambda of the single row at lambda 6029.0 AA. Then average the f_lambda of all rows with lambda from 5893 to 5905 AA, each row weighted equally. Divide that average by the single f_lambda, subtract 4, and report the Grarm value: -3.23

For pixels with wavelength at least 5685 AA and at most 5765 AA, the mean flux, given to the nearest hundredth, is 5.40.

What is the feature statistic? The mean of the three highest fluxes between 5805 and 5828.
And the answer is 6.0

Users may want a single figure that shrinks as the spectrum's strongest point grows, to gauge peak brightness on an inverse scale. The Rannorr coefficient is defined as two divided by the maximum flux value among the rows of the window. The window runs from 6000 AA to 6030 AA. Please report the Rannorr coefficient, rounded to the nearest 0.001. 0.369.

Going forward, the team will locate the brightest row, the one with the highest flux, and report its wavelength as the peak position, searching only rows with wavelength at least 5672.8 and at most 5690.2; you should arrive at 5674.0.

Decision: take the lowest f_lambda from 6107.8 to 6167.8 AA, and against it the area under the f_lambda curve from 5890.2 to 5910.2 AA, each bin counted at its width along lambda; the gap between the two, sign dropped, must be 81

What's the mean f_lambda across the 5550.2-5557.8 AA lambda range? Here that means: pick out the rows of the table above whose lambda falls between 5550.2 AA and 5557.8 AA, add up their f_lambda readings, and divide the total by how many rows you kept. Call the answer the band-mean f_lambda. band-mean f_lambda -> 5.51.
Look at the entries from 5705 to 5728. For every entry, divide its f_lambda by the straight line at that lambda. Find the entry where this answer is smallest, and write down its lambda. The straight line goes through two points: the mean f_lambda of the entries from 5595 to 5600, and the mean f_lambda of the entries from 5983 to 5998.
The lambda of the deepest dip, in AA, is 5706.5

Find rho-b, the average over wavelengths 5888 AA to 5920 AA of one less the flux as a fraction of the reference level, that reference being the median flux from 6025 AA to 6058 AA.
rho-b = 0.19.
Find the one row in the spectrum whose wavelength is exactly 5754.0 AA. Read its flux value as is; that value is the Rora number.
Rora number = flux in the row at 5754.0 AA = 5.425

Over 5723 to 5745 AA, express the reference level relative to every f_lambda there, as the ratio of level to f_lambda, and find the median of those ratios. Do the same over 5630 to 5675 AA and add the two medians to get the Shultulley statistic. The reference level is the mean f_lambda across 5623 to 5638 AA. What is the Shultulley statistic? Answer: 1.961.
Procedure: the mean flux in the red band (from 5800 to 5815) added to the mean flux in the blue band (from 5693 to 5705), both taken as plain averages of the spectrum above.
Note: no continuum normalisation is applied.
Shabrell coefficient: 11.2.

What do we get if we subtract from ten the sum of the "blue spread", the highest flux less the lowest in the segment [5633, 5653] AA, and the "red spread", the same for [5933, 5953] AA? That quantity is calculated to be 9.63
